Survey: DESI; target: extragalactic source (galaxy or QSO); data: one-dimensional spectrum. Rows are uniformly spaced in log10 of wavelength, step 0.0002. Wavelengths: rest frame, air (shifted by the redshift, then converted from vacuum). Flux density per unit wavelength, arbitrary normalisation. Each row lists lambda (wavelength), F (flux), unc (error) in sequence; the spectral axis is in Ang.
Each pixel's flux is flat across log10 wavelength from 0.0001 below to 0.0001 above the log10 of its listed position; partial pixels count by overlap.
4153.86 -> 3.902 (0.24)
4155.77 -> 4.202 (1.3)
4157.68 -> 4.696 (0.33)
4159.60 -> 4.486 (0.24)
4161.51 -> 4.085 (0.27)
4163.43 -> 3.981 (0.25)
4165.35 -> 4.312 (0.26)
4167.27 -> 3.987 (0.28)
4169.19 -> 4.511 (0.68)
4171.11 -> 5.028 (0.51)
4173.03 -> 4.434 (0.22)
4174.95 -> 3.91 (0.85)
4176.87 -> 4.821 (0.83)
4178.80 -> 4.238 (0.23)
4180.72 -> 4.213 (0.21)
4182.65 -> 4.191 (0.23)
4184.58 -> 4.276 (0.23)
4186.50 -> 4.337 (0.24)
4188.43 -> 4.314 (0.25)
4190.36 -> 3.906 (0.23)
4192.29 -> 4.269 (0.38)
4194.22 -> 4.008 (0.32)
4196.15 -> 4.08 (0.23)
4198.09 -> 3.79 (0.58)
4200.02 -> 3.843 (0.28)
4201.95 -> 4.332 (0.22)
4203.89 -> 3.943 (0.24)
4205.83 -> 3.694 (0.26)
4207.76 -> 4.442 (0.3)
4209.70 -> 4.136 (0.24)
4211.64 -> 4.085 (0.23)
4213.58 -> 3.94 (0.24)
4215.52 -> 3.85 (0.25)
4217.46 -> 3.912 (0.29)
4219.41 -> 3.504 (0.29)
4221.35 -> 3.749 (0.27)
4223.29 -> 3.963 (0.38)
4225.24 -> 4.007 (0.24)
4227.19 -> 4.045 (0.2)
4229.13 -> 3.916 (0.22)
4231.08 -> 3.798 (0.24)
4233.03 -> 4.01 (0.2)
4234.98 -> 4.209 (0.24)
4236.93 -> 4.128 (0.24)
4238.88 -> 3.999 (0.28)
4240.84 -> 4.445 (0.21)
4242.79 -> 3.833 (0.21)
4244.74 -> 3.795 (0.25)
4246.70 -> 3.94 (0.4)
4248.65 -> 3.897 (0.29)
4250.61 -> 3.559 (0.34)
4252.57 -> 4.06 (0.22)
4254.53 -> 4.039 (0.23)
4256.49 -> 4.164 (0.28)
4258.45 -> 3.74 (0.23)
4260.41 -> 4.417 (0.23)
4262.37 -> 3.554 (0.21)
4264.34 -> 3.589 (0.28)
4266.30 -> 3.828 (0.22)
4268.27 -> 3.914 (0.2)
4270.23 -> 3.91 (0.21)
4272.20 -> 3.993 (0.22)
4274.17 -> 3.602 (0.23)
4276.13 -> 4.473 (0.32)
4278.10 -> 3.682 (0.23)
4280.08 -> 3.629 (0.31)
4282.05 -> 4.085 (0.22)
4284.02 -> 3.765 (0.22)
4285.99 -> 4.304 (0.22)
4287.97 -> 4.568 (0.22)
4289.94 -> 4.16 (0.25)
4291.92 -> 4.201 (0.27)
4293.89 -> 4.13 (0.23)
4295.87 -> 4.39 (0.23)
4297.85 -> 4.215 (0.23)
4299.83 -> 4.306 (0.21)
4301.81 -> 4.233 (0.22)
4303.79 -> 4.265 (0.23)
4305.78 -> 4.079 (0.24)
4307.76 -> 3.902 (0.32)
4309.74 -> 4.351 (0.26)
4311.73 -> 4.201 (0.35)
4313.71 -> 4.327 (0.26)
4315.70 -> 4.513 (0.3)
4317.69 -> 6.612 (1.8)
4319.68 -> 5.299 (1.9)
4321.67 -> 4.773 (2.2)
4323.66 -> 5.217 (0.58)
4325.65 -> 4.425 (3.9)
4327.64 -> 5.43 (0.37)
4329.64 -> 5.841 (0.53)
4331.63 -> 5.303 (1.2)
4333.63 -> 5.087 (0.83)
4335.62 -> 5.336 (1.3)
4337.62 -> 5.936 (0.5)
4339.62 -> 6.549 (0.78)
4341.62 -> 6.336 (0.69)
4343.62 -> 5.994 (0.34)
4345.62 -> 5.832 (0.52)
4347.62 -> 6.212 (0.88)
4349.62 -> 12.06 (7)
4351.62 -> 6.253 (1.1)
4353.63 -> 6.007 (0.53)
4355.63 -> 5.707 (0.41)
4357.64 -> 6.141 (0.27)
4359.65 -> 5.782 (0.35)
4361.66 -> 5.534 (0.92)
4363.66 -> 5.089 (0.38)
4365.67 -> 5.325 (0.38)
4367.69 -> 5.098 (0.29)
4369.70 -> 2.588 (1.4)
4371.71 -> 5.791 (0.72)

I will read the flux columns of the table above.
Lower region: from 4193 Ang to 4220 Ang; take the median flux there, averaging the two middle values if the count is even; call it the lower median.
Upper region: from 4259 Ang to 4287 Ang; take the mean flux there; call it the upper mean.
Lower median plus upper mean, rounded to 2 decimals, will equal 7.85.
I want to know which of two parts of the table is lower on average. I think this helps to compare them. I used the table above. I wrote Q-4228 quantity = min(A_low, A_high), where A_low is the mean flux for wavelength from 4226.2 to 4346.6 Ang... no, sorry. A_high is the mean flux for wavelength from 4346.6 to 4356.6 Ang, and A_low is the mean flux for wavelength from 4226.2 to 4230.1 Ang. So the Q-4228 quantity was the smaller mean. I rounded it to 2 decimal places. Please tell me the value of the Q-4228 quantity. 3.98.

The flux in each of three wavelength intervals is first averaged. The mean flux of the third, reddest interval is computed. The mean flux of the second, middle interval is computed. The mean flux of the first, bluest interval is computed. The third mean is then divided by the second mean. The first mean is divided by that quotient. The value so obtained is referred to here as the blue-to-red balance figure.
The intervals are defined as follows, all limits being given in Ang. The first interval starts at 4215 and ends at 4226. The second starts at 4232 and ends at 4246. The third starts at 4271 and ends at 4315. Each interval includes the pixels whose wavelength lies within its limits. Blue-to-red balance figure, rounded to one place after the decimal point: 3.8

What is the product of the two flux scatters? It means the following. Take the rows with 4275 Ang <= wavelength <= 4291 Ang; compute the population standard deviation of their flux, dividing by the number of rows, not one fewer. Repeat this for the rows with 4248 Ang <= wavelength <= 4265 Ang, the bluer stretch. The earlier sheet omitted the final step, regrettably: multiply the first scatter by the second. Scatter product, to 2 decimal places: 0.10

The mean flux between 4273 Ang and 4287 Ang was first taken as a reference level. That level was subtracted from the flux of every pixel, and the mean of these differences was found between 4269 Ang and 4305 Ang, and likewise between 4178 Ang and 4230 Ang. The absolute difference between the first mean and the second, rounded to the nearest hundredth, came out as 0.07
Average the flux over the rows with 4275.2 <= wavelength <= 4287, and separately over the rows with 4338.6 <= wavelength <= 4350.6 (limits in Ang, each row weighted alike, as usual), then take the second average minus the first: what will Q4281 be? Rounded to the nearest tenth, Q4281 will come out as 3.2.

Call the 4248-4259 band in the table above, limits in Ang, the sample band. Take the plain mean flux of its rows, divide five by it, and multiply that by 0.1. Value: 0.128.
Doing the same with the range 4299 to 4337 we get 0.104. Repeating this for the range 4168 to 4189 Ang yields 0.114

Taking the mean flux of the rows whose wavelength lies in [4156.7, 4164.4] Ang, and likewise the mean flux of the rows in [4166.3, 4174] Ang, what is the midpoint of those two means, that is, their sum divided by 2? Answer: 4.40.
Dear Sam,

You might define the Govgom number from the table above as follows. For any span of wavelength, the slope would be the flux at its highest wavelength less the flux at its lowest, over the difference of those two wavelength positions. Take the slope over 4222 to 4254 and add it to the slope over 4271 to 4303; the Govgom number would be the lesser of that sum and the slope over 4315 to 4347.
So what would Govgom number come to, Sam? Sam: 0.011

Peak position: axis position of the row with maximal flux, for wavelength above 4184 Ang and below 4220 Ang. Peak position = 4207.76 Ang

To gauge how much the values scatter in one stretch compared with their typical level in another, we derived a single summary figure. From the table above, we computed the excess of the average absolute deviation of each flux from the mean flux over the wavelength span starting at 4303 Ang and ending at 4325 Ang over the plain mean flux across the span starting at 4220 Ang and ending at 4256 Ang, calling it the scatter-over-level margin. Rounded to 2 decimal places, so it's -3.39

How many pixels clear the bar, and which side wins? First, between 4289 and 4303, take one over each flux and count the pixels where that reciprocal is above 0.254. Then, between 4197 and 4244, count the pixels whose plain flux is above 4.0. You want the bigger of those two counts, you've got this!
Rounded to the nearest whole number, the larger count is 10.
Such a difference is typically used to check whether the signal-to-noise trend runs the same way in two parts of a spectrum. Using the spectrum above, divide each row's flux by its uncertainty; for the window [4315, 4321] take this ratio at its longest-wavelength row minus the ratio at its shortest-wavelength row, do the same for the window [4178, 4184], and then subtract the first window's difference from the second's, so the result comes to 12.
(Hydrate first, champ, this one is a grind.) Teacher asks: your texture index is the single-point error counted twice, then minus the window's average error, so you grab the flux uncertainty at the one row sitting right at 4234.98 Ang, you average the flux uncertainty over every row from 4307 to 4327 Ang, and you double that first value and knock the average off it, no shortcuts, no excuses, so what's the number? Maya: -0.7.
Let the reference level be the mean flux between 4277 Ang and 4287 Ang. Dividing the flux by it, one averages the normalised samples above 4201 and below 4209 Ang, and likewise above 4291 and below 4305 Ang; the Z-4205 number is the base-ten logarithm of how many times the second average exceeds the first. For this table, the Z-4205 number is 0.015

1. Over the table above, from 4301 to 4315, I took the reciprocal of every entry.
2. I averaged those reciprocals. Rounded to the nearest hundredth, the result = 0.24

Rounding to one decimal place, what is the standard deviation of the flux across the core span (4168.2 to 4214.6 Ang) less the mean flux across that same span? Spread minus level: -3.9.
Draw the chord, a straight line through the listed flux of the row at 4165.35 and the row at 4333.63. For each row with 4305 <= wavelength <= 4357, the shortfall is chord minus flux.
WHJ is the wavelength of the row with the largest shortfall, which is 4307.76 Ang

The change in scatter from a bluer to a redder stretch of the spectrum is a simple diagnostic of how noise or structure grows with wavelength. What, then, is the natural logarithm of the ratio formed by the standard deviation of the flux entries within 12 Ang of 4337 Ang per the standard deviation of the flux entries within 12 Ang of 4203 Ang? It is 1.0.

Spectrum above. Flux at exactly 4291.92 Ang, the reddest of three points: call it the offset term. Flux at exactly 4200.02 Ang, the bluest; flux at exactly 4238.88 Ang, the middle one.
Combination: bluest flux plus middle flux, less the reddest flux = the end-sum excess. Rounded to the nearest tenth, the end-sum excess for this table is 3.6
